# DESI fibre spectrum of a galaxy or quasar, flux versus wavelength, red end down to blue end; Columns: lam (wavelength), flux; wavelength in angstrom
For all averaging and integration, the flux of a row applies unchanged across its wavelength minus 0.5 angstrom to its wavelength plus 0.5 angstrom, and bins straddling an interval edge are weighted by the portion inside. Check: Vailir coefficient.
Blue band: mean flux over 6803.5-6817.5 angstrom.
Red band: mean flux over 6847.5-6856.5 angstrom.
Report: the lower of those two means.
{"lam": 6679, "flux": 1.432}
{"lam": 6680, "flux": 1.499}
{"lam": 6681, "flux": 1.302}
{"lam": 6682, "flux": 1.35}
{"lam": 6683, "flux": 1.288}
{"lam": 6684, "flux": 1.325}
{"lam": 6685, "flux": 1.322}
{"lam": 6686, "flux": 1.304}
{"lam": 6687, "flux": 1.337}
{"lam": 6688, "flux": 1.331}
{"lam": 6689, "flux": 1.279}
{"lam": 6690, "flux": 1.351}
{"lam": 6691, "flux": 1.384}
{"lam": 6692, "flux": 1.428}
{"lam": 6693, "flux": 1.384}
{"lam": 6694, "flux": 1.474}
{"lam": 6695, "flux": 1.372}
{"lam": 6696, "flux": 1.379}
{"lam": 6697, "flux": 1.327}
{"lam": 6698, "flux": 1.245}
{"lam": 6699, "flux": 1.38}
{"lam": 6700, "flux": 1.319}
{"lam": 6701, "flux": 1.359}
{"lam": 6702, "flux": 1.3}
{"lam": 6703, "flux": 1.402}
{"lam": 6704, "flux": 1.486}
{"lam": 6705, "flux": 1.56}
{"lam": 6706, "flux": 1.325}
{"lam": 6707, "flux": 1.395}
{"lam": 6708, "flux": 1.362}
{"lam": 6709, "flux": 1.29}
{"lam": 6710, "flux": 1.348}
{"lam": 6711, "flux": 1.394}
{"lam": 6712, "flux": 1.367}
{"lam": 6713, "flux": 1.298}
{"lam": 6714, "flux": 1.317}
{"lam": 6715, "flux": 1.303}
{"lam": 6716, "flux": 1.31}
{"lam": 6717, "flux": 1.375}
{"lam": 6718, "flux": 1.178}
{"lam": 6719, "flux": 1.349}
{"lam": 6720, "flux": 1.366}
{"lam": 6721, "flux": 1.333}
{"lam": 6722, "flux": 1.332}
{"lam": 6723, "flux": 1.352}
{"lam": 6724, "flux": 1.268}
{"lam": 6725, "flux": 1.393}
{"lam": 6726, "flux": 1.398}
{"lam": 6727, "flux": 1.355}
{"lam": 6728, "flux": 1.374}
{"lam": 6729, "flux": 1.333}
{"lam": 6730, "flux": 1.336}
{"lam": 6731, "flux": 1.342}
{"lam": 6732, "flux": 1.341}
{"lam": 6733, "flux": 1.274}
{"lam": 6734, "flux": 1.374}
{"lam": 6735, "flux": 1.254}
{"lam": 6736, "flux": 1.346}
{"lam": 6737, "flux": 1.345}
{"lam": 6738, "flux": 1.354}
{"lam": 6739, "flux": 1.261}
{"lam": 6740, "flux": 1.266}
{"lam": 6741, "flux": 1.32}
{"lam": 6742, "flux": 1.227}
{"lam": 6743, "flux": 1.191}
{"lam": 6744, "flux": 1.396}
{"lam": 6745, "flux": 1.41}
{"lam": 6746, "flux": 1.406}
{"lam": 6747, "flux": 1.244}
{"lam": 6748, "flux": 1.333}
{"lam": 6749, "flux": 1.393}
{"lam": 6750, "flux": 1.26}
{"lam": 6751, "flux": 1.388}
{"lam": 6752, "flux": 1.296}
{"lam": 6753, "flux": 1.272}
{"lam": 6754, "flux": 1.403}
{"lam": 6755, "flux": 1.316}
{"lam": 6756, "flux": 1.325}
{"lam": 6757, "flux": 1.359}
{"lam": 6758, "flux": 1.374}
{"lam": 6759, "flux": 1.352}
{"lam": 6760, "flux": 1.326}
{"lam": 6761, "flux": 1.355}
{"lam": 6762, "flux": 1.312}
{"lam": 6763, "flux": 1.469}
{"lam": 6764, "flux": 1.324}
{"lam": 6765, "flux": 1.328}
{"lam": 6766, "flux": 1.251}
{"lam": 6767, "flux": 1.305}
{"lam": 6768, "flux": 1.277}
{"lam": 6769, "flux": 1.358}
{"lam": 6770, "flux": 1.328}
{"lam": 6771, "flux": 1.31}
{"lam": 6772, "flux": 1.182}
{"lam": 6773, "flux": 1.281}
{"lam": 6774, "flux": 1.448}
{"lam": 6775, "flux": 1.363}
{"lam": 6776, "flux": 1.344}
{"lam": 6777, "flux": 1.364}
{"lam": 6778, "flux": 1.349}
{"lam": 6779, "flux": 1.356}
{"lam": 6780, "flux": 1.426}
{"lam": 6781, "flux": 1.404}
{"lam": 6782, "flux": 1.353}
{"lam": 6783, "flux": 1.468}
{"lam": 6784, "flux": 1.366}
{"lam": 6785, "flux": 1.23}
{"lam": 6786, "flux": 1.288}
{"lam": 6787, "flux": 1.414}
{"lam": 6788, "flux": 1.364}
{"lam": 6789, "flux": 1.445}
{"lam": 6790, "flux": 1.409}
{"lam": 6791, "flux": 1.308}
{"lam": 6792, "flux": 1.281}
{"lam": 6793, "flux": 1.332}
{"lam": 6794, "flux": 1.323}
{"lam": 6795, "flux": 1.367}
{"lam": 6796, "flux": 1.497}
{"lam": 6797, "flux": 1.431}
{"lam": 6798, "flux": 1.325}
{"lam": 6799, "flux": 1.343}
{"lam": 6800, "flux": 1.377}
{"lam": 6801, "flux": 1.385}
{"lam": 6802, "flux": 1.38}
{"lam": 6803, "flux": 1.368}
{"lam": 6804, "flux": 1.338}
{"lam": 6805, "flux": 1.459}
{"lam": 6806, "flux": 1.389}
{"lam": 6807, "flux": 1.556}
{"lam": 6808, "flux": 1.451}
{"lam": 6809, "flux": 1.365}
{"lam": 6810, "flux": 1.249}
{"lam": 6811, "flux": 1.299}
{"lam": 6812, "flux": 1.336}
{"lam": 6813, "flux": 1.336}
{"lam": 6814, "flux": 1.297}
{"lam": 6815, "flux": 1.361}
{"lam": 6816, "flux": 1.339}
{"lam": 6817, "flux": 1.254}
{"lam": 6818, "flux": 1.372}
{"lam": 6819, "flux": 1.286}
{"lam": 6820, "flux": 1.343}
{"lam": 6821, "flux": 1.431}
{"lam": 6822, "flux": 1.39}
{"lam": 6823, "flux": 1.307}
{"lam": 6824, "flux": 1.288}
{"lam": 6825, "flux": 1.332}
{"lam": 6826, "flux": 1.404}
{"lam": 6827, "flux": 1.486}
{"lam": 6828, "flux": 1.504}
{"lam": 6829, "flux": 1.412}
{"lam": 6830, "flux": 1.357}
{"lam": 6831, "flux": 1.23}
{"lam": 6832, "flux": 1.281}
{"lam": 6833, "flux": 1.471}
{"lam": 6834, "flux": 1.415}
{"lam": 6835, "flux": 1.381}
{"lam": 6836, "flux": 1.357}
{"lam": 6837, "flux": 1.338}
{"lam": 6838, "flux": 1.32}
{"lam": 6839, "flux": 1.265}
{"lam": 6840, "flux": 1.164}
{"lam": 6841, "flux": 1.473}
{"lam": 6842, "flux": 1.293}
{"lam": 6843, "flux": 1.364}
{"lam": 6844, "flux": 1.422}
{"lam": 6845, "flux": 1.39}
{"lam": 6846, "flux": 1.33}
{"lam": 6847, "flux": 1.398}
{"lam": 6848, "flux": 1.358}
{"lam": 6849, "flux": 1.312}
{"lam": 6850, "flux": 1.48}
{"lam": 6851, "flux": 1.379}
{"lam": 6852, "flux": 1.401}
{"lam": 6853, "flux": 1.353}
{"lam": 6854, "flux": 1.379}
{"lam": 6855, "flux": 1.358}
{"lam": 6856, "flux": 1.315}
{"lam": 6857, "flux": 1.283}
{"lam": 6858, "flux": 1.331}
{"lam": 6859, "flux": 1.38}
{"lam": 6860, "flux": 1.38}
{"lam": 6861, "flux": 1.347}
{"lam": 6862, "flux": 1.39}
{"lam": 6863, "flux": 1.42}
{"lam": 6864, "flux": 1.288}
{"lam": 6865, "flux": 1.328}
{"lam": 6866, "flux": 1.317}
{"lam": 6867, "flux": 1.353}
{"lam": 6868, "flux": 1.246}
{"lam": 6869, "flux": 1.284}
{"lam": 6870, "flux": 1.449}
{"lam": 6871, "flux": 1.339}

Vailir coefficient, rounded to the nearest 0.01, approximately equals 1.36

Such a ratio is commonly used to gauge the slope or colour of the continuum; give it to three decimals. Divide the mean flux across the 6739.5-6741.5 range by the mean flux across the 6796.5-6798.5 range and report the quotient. 0.938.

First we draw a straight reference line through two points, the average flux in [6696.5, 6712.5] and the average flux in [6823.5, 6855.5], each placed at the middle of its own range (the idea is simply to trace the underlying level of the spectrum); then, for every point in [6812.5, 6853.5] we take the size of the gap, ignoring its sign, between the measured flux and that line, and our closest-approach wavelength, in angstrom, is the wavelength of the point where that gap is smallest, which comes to 6843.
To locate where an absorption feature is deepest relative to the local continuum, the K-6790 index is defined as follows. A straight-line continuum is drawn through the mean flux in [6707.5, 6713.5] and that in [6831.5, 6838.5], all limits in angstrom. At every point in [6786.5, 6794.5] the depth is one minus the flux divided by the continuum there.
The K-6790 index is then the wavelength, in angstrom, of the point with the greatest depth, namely 6792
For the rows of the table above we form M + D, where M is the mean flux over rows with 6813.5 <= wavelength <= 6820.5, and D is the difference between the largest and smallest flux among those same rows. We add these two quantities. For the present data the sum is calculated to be 1.44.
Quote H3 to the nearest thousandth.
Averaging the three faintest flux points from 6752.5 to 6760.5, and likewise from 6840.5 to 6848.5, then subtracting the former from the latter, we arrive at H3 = 0.023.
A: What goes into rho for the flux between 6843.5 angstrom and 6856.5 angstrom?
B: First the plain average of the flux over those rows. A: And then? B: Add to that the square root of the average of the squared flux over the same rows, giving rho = 2.75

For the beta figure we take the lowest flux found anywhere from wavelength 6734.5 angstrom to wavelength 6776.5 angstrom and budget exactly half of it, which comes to 0.59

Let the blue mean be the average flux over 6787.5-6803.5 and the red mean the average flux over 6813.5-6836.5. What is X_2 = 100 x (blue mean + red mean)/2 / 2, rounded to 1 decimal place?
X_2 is 68.3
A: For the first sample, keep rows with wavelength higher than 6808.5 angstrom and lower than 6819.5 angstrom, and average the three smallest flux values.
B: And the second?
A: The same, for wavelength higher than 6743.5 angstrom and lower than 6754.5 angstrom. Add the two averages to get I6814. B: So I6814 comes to 2.52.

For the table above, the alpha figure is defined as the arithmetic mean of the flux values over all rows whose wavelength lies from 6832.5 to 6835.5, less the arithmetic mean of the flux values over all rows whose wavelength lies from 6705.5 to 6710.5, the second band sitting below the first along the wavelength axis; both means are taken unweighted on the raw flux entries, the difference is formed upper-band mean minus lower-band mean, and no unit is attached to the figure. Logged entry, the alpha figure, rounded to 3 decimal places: 0.078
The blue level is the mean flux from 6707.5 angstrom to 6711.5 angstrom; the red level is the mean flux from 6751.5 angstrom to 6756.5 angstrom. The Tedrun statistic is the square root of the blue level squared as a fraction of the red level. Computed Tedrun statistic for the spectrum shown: 1.17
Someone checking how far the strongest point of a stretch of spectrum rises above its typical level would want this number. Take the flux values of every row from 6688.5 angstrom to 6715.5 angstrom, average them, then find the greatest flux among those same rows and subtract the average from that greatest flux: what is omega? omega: 0.20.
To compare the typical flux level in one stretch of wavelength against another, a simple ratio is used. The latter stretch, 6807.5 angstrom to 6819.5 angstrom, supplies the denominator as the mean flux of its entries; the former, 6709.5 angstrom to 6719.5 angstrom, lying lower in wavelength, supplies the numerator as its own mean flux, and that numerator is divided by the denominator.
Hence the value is 1.00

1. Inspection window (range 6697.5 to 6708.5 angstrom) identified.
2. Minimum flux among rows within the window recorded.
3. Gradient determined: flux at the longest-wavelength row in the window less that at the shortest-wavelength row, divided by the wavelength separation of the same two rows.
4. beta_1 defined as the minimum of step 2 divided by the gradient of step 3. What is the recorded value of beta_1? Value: 106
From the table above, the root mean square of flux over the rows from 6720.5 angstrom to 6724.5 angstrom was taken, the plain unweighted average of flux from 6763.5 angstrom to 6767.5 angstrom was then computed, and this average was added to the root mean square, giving 2.62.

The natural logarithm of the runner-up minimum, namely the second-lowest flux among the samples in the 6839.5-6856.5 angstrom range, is 0.257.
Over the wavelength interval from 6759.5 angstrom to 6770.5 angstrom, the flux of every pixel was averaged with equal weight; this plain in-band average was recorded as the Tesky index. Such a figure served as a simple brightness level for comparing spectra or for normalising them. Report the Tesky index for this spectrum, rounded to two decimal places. 1.33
